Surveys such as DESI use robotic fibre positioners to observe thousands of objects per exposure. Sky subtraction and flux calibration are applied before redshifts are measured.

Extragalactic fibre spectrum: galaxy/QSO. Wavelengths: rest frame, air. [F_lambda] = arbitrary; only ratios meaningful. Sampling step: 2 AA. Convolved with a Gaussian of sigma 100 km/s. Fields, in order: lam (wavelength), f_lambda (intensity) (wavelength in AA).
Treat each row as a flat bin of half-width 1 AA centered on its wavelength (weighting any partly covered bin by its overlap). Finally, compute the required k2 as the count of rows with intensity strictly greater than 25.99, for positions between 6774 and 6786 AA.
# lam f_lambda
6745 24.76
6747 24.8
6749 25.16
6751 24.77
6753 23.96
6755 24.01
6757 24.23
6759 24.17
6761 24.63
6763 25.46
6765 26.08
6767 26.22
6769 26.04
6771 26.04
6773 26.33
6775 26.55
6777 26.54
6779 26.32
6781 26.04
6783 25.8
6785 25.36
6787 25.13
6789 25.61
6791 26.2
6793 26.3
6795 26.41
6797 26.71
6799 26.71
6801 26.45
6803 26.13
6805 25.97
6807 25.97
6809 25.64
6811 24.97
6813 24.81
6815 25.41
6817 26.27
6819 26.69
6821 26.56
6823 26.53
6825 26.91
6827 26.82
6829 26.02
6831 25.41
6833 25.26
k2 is 4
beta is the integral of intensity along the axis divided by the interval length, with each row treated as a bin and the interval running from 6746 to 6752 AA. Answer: 24.91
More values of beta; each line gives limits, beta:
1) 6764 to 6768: 26.15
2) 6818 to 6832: 26.42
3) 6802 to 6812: 25.74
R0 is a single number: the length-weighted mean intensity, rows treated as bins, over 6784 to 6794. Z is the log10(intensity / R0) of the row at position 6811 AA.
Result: -0.013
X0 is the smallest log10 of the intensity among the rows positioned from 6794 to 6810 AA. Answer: 1.41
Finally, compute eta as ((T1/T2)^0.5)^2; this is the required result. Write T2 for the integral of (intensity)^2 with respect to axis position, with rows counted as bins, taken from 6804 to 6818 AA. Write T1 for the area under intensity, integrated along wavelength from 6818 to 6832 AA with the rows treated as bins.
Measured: 0.0404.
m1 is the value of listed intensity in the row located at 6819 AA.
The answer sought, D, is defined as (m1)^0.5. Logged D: 5.17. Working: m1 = 26.69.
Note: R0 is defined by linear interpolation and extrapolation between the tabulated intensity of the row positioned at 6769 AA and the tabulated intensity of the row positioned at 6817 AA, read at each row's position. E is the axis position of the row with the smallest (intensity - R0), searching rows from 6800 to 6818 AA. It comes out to 6813 AA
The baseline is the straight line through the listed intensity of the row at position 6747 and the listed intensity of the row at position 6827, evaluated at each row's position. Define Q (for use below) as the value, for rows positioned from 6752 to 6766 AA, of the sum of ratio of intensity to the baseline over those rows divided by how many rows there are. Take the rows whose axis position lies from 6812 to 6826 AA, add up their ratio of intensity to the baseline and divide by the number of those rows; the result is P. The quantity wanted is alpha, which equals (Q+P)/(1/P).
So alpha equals 1.93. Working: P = 0.98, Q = 0.98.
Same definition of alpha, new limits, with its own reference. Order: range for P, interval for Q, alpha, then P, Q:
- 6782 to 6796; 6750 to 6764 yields 1.97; 1.00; 0.98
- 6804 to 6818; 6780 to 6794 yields 1.90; 0.97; 1.00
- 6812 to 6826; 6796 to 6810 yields 1.95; 0.98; 1.00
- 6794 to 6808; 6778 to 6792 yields 2.02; 1.01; 1.00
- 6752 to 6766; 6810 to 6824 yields 1.92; 0.98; 0.97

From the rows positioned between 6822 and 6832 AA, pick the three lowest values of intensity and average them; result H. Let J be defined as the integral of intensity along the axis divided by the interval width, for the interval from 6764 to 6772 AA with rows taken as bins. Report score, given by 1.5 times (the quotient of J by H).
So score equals 1.51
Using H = 26.0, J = 26.1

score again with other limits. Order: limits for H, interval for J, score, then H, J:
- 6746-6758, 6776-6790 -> 1.61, 24.1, 25.8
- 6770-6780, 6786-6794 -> 1.48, 26.2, 25.8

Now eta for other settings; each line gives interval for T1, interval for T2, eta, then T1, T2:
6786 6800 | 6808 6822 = 0.0394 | 366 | 9300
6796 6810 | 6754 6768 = 0.0420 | 367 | 8741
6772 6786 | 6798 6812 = 0.0387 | 366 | 9451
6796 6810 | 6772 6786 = 0.0384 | 367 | 9564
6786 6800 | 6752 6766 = 0.0430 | 366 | 8514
